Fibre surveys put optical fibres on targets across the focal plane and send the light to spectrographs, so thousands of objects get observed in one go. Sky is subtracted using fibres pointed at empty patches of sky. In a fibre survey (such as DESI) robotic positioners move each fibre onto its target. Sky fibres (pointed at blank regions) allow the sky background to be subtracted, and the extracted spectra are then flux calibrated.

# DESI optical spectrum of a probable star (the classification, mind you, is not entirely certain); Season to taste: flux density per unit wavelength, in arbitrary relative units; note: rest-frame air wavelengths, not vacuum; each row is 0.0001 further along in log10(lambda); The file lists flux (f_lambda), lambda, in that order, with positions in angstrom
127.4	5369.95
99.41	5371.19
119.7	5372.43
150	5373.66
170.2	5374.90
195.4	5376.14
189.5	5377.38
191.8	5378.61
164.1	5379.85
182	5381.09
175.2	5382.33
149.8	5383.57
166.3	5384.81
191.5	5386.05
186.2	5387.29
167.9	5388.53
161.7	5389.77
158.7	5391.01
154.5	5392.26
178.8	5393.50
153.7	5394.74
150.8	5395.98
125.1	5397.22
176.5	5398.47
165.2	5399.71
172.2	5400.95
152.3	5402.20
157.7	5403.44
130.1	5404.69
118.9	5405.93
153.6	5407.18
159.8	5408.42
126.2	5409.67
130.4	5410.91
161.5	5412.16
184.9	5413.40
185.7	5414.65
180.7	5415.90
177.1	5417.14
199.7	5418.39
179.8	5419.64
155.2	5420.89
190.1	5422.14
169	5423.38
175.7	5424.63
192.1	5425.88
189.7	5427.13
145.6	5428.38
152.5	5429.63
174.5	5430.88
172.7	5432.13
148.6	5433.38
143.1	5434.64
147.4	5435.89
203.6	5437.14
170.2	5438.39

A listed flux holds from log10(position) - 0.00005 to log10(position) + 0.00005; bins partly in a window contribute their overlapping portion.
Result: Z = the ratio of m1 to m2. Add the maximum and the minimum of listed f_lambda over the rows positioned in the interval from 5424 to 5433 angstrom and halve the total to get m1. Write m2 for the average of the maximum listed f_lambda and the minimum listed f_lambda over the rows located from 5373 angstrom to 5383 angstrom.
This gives 0.98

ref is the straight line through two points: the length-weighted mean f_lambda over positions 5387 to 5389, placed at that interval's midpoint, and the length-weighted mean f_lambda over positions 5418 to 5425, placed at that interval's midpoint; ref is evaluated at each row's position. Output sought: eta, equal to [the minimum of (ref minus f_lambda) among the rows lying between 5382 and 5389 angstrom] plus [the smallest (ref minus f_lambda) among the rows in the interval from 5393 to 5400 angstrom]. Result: -18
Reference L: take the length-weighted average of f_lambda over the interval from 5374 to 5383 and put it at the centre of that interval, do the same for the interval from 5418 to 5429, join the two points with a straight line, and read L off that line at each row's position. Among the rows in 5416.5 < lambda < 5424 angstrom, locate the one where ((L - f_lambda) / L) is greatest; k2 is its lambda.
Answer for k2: 5420.89 angstrom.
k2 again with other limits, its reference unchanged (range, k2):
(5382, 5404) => 5397.22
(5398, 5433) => 5405.93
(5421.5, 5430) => 5428.38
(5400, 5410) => 5405.93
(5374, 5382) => 5379.85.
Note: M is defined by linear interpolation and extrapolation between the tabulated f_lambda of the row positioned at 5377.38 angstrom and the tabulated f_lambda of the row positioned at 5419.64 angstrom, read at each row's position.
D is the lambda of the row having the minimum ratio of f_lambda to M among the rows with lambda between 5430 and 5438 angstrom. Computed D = 5434.64 angstrom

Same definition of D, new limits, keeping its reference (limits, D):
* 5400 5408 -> 5405.93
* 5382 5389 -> 5383.57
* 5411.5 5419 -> 5412.16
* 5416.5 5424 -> 5420.89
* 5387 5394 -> 5392.26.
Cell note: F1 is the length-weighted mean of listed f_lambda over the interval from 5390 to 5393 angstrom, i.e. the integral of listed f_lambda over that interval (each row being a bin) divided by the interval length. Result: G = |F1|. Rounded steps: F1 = 158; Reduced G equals 158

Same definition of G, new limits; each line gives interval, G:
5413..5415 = 185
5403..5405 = 144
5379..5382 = 175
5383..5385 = 156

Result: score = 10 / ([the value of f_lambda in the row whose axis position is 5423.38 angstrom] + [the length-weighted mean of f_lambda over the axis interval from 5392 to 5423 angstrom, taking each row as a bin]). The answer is 0.0303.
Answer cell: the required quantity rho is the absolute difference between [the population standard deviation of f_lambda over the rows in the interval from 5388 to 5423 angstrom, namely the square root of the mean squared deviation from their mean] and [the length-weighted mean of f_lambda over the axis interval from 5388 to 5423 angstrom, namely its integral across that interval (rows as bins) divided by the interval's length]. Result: 141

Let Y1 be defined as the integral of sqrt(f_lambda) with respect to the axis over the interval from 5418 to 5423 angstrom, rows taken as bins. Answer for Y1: 67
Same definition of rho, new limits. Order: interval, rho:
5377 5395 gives 158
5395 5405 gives 137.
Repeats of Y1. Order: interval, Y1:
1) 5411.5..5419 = 101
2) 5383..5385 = 25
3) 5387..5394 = 90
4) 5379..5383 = 53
